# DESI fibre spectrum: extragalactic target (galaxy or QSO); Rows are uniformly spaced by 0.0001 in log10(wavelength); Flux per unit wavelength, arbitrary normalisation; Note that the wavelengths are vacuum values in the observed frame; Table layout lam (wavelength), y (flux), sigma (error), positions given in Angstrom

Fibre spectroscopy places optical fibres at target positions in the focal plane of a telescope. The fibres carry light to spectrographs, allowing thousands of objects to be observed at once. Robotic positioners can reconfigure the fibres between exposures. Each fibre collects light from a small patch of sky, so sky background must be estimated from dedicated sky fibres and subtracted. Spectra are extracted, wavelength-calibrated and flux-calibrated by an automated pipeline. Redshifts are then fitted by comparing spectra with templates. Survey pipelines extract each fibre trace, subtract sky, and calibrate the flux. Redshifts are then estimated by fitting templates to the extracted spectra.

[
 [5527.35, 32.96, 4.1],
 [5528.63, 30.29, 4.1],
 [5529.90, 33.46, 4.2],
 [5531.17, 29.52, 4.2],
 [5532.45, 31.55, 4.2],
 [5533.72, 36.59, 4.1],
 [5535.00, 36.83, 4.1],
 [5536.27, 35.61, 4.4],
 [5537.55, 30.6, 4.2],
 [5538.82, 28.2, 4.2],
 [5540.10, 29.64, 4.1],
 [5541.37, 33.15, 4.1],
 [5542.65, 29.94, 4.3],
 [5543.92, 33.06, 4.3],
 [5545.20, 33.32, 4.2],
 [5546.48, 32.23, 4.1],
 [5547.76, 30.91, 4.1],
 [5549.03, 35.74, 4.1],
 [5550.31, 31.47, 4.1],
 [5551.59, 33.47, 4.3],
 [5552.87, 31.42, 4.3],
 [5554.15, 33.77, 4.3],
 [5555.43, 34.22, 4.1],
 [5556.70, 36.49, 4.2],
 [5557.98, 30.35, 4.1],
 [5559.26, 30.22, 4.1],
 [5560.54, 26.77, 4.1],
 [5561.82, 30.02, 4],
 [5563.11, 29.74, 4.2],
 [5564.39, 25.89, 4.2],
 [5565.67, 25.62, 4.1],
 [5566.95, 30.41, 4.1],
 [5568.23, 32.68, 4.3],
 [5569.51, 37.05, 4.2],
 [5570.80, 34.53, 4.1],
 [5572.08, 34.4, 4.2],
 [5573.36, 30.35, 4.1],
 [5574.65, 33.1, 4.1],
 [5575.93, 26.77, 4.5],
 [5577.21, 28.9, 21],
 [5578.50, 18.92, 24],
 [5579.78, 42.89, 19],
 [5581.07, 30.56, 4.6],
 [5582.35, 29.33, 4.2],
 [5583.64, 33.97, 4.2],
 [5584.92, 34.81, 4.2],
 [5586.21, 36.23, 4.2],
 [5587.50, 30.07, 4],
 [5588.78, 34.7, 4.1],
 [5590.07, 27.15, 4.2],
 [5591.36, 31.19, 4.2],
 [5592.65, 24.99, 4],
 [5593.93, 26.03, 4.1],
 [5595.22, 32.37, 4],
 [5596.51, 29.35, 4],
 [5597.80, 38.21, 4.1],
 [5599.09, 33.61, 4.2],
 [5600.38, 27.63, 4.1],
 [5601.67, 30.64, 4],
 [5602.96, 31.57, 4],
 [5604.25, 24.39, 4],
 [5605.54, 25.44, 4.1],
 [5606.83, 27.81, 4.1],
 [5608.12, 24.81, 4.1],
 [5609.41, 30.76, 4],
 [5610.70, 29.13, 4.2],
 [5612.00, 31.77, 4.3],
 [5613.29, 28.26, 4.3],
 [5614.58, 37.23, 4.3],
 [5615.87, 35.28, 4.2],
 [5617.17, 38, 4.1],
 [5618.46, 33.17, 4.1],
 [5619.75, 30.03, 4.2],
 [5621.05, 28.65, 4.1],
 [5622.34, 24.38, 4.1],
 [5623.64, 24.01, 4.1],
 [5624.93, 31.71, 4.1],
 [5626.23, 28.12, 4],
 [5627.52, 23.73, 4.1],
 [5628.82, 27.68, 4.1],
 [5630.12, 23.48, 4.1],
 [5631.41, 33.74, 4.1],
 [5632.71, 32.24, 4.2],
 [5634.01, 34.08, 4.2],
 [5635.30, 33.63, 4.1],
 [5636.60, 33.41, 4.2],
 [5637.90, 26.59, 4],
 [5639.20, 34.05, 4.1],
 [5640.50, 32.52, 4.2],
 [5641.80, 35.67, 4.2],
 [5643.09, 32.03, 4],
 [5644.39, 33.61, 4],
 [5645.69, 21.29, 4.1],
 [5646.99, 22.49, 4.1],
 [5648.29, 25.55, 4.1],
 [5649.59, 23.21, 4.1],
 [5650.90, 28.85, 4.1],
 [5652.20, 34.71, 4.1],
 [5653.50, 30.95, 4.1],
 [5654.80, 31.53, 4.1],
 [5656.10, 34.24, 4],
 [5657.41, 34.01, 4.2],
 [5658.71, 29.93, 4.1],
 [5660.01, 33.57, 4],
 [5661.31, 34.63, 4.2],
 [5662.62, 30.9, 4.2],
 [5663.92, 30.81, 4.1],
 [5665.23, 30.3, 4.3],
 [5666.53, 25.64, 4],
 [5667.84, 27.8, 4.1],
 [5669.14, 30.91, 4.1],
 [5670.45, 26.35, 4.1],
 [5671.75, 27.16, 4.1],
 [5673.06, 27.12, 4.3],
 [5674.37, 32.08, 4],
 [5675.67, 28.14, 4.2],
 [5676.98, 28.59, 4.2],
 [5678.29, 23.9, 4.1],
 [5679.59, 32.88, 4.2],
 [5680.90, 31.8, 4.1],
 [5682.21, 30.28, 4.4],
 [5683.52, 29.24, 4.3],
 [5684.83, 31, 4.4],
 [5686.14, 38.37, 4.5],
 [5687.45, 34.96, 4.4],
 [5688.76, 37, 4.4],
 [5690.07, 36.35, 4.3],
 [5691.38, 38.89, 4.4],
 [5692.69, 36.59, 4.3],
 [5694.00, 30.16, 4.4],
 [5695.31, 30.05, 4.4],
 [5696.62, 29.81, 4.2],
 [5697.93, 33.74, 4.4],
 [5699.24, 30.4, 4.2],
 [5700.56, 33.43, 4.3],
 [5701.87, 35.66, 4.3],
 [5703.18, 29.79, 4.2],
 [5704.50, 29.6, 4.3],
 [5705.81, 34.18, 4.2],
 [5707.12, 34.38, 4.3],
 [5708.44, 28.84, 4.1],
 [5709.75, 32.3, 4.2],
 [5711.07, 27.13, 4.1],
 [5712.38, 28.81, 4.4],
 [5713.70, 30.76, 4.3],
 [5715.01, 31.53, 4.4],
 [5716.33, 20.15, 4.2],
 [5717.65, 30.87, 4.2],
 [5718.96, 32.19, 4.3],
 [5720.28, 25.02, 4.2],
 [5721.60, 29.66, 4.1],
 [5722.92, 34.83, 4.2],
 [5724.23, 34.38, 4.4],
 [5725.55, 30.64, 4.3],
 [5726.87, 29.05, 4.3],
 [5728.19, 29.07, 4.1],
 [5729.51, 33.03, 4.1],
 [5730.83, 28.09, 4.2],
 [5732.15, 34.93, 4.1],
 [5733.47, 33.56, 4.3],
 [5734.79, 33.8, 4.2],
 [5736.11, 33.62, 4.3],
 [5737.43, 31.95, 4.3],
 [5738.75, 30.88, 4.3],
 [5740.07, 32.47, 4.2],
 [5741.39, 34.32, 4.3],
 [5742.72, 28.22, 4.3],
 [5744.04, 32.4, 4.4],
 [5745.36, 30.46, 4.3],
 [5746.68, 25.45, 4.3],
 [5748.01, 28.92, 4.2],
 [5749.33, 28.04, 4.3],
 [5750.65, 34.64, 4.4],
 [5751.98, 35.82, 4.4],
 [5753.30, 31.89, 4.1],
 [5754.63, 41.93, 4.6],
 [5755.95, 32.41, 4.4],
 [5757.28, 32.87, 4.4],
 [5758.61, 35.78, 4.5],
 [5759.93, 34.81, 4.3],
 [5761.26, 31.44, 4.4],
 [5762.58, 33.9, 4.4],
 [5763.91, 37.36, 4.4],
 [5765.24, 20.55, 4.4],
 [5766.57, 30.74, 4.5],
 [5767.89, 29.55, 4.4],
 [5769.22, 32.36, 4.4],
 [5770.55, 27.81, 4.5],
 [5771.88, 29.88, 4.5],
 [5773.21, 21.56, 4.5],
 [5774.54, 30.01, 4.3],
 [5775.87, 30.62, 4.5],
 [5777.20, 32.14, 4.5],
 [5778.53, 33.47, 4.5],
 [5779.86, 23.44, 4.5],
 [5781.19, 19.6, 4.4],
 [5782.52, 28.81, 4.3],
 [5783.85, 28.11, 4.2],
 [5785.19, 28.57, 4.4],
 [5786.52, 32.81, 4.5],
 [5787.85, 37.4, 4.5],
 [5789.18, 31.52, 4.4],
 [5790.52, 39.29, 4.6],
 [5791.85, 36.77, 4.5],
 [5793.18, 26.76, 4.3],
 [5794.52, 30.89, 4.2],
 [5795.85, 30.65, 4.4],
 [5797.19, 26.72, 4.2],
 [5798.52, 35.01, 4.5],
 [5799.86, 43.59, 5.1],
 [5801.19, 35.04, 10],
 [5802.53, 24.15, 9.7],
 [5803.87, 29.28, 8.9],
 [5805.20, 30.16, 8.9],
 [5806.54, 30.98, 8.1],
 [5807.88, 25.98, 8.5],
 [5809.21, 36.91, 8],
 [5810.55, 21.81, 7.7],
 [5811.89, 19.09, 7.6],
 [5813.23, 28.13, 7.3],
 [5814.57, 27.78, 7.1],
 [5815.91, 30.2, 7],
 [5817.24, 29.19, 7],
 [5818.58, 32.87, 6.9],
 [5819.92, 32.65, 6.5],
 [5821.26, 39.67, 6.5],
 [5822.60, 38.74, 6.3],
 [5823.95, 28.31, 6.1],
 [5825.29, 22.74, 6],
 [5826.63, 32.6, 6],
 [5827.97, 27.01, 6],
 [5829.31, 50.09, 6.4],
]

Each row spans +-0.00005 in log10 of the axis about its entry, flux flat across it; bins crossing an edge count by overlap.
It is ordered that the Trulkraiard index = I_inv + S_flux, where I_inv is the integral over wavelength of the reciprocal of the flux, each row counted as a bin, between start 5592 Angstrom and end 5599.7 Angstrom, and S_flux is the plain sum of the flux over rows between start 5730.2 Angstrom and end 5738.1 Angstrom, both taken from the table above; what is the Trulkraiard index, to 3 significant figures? 196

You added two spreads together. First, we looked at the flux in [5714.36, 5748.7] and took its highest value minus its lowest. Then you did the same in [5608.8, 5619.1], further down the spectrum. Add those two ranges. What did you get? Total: 25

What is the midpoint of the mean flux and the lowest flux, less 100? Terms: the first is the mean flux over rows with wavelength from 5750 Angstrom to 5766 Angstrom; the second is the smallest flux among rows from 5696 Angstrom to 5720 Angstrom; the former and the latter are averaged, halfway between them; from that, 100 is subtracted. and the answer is -73.1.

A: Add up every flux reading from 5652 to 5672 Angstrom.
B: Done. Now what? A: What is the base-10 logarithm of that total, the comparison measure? 2.693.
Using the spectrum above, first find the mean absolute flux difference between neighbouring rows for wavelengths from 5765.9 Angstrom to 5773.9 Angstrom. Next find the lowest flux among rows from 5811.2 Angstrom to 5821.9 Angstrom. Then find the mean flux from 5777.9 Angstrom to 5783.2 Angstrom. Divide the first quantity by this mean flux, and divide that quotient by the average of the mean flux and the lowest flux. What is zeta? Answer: 0.0063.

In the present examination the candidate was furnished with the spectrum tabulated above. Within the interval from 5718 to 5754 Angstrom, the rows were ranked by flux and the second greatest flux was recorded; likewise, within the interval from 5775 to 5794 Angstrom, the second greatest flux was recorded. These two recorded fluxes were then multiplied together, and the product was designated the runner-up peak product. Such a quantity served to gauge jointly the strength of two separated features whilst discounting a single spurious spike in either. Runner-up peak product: 1306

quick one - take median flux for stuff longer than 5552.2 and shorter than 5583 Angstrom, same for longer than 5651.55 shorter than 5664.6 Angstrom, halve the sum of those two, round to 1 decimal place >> 31.5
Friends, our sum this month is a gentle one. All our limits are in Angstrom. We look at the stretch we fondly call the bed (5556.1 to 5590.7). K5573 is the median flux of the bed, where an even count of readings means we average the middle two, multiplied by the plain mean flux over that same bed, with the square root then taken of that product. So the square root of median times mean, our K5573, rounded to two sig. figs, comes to 31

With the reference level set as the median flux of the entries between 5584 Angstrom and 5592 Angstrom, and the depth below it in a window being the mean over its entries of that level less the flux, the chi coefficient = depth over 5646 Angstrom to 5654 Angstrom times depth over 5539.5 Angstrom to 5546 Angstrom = 6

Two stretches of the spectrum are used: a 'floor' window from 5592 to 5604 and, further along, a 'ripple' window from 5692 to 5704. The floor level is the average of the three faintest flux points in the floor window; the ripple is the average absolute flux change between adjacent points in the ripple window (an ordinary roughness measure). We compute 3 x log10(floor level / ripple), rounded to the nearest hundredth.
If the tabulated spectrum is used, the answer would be 2.76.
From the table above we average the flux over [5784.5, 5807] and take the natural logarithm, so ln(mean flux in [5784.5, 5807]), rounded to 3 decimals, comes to 3.476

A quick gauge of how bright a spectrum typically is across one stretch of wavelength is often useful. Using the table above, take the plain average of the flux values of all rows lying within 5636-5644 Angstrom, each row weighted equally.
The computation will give 32.4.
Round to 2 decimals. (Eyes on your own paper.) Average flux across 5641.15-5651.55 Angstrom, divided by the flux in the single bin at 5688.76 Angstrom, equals 0.75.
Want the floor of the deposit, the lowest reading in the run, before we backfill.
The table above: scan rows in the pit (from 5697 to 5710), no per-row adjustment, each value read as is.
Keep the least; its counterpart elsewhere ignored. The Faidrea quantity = 28.84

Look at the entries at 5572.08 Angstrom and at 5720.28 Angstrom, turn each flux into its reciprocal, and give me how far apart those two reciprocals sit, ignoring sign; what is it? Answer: 0.0109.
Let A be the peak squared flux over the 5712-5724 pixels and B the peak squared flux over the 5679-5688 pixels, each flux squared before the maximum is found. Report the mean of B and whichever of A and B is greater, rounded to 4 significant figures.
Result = 1472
